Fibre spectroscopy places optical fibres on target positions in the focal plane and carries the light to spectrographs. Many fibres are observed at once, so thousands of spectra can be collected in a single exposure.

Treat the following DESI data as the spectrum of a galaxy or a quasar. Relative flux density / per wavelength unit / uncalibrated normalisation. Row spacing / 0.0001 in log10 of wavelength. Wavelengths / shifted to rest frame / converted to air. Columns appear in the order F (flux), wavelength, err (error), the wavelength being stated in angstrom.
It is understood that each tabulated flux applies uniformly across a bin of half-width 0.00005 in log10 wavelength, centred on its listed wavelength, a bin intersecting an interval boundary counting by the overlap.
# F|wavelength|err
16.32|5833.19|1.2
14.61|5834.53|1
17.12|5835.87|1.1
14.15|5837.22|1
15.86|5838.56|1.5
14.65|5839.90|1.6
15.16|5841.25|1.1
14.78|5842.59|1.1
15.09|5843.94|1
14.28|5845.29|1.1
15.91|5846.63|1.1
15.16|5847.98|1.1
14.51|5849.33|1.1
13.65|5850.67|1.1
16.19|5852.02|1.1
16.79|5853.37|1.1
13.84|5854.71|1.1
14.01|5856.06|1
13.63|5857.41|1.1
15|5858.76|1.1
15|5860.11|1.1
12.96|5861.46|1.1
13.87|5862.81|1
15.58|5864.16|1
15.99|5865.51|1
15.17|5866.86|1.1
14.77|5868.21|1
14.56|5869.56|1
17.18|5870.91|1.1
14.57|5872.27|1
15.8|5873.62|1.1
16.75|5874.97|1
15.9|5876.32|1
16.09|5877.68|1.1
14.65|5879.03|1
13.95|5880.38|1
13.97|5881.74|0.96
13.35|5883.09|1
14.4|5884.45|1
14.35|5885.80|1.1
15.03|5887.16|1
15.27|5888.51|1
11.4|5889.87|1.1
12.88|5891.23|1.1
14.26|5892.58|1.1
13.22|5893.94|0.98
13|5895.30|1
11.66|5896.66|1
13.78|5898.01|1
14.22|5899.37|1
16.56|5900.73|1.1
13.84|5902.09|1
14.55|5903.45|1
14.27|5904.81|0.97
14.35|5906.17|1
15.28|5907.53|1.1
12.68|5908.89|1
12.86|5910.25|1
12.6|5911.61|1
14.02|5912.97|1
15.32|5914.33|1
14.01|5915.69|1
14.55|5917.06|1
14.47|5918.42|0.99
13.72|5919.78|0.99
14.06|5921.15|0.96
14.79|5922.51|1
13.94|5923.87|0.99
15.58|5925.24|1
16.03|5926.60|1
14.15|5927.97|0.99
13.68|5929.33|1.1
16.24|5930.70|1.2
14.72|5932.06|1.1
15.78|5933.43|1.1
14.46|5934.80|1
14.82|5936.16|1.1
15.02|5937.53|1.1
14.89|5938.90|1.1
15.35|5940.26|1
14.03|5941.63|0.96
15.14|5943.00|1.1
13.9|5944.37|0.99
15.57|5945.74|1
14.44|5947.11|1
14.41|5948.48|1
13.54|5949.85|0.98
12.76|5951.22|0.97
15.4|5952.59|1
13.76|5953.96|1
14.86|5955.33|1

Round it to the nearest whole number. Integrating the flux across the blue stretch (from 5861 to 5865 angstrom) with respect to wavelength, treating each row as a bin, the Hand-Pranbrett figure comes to 57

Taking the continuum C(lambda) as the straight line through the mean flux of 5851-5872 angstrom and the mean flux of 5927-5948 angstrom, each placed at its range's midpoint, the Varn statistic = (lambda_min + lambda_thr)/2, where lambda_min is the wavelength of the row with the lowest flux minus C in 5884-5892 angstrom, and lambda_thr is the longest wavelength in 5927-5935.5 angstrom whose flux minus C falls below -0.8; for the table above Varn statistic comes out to 5909.6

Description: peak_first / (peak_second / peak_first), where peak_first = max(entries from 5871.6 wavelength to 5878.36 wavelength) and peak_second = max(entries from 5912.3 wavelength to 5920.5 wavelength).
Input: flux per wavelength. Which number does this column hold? 18.3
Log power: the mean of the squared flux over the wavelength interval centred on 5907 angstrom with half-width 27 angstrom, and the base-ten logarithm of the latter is 2.31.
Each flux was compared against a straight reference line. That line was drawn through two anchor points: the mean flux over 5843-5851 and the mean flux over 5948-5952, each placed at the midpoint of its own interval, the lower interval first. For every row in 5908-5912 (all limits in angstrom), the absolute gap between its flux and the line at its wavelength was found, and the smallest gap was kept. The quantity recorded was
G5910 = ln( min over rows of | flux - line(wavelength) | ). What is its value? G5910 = 0.2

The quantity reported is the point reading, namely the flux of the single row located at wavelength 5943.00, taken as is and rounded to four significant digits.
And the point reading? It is 15.14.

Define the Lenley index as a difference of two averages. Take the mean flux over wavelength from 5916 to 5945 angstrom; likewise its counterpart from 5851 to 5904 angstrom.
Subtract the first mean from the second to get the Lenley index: -0.2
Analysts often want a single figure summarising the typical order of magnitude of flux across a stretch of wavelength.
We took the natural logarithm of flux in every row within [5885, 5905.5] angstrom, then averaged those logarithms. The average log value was 2.63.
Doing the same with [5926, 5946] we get 2.70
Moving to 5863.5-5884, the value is 2.72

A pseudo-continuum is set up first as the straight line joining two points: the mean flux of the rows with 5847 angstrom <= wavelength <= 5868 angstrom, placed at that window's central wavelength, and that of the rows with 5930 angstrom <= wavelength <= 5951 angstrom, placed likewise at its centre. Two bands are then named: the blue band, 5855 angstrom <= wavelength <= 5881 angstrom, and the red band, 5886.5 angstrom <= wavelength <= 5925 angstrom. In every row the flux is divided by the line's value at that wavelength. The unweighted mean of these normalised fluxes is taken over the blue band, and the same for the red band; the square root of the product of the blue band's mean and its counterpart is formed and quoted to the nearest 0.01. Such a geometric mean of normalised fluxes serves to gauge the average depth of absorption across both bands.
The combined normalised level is 0.98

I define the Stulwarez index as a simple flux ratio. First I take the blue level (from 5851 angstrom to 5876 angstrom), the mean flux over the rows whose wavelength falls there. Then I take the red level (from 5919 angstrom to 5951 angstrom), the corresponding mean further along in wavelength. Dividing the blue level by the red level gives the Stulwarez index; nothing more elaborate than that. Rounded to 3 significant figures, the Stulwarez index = 1.03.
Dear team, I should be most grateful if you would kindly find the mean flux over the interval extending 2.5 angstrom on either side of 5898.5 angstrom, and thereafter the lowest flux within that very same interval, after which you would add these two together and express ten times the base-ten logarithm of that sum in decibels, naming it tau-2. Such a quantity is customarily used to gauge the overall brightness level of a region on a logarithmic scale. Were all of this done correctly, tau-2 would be 14.1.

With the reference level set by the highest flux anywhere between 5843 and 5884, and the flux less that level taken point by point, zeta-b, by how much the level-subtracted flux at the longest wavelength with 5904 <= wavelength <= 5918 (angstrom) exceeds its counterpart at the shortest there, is 0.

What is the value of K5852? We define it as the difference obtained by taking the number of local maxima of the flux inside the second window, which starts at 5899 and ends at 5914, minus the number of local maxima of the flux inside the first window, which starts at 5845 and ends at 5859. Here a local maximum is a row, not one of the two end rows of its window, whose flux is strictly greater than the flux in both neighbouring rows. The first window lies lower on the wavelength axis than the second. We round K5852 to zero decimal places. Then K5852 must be 1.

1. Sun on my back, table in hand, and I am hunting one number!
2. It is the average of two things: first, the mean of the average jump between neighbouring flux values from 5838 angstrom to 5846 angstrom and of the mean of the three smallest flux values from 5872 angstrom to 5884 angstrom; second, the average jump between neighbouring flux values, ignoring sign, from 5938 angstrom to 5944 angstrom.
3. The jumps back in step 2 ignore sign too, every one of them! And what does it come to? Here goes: 4.08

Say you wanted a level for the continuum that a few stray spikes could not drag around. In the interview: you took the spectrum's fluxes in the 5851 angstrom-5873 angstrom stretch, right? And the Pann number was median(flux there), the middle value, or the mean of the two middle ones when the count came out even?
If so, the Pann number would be 14.9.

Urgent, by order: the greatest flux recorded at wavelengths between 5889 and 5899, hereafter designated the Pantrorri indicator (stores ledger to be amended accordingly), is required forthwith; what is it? 14.26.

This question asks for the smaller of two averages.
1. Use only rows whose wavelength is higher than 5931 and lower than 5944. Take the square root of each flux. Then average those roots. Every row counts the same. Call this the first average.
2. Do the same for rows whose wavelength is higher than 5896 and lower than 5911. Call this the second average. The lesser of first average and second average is 3.74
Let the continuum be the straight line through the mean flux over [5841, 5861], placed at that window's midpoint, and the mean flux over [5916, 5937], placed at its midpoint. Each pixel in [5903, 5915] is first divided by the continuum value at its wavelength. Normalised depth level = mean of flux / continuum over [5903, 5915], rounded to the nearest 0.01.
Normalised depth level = 0.95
